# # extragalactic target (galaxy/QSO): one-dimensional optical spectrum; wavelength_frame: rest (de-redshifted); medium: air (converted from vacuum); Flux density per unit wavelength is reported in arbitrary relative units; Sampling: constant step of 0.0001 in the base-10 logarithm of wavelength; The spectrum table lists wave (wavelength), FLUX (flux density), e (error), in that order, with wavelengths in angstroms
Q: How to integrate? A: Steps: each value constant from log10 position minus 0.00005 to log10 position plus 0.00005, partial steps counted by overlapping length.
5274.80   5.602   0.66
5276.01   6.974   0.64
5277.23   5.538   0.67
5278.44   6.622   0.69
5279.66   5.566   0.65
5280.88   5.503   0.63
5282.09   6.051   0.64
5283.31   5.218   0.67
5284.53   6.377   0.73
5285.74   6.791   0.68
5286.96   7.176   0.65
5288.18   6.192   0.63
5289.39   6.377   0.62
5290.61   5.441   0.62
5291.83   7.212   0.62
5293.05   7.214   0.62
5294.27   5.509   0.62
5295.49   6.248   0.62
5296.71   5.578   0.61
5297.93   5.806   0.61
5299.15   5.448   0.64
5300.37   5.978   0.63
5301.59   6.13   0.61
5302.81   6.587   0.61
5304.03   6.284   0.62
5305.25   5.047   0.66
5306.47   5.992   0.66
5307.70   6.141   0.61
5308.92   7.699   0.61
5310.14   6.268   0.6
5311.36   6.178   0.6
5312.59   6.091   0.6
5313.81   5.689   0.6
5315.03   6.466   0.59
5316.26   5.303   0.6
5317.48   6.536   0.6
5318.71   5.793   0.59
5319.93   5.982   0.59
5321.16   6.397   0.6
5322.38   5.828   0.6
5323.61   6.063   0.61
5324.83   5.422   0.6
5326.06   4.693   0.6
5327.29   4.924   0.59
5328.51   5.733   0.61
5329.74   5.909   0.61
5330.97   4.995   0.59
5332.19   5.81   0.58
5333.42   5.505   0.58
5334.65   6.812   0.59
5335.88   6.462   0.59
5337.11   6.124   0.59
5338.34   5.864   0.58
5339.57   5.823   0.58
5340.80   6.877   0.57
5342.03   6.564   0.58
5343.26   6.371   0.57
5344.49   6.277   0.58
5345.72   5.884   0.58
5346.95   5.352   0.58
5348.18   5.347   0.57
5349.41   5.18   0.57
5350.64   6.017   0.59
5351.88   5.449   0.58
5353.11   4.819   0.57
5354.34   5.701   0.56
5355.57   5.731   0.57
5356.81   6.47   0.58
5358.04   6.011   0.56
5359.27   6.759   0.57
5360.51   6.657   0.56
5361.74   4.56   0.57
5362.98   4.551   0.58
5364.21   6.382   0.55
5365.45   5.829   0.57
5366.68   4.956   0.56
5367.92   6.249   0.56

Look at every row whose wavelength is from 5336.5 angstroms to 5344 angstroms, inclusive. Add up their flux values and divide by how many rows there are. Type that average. 6.27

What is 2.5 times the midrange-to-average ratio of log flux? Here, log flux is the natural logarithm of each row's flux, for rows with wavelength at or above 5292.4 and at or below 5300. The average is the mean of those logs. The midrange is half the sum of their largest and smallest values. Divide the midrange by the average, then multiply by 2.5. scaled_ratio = 2.58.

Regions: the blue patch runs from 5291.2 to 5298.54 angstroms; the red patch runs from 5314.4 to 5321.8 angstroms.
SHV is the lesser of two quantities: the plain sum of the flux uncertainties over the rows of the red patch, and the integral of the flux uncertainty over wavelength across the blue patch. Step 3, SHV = 3.57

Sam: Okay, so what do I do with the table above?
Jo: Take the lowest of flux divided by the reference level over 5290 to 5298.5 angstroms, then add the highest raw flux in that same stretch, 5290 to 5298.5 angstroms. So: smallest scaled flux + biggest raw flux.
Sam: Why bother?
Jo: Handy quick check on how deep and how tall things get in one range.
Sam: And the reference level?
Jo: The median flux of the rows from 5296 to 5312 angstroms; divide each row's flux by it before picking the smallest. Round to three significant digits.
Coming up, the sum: 8.10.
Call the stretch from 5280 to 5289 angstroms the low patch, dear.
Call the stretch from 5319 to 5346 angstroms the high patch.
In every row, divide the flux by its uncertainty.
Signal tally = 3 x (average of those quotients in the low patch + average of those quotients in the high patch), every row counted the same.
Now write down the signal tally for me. 58.3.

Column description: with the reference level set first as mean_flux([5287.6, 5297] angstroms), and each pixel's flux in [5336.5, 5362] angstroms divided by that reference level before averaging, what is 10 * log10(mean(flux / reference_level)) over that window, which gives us -0.23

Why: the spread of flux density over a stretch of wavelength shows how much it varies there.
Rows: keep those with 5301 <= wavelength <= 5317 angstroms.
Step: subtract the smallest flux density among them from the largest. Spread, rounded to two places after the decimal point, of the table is 2.65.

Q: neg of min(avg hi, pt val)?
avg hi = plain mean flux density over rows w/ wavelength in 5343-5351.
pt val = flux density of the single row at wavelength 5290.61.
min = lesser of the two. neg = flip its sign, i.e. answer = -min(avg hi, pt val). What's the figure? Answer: -5.44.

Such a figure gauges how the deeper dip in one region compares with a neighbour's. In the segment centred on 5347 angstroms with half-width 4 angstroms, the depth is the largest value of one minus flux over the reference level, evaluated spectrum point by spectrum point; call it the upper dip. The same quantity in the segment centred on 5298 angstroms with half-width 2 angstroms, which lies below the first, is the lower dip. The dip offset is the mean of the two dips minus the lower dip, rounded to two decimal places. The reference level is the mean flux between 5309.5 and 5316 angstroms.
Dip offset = 0.02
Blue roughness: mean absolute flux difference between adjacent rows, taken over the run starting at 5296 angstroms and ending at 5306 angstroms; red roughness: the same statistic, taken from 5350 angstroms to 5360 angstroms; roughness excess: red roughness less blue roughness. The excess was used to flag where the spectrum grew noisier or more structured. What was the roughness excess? 0.11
